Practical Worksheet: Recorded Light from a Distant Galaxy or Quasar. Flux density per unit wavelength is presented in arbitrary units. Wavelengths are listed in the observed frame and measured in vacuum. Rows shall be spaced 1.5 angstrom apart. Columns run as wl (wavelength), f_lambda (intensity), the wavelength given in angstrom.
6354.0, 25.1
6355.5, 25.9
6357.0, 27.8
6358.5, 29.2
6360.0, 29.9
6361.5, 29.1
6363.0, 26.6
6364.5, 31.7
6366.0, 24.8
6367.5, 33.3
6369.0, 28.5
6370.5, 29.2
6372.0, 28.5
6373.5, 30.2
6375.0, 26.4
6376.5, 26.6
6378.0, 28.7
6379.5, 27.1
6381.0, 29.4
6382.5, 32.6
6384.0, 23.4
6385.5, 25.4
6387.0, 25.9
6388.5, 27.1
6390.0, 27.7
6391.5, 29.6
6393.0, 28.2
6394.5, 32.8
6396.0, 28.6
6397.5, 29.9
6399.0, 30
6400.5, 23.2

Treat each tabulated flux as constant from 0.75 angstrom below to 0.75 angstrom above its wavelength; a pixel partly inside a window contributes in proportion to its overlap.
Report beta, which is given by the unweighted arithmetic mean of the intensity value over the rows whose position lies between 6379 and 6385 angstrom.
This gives 28.1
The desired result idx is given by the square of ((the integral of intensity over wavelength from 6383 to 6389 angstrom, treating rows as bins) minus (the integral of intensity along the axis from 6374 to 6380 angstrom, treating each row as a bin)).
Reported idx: 98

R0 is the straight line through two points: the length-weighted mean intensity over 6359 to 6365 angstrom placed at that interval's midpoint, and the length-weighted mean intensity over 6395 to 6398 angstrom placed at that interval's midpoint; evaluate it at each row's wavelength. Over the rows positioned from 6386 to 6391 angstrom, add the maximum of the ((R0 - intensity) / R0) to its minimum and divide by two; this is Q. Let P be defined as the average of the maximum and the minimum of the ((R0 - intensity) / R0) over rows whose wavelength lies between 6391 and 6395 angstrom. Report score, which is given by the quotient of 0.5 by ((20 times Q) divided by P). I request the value -0.010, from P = -0.03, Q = 0.09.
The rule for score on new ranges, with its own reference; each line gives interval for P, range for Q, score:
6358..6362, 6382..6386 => -0.005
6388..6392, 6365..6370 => 0.130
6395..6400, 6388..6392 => 0.005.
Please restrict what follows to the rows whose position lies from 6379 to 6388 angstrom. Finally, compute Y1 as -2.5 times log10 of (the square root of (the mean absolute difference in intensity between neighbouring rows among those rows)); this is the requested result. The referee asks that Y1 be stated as -0.67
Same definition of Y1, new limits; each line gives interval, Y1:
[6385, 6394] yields -0.06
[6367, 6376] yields -0.46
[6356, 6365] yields -0.40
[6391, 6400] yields -0.46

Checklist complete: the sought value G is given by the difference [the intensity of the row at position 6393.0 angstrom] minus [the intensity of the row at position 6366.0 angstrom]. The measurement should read 3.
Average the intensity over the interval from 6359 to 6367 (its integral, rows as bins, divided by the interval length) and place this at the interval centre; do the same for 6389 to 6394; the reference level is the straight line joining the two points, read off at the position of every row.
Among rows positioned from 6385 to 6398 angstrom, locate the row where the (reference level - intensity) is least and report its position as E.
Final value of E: 6394.5 angstrom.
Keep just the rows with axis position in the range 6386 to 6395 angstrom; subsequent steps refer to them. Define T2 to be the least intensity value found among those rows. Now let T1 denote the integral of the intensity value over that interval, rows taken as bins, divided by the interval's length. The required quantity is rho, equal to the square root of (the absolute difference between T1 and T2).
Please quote 1.6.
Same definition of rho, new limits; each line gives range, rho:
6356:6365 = 1.5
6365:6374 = 2.1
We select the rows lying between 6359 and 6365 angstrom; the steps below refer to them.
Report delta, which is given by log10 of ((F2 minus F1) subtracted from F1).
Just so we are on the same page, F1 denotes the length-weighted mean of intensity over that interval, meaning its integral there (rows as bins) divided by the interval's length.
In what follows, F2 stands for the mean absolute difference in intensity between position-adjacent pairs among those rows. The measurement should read 1.75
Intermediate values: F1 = 29.2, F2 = 2.8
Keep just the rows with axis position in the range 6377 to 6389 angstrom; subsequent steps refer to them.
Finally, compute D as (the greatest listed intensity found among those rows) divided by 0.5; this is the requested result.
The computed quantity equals 65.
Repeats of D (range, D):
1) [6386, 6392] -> 59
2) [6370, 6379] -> 60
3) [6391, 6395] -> 66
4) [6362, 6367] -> 63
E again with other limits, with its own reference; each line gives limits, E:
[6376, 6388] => 6382.5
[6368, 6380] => 6373.5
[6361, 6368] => 6367.5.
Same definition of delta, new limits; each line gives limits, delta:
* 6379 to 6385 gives 1.71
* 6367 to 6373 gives 1.76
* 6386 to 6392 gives 1.73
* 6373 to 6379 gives 1.73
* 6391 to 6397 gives 1.75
